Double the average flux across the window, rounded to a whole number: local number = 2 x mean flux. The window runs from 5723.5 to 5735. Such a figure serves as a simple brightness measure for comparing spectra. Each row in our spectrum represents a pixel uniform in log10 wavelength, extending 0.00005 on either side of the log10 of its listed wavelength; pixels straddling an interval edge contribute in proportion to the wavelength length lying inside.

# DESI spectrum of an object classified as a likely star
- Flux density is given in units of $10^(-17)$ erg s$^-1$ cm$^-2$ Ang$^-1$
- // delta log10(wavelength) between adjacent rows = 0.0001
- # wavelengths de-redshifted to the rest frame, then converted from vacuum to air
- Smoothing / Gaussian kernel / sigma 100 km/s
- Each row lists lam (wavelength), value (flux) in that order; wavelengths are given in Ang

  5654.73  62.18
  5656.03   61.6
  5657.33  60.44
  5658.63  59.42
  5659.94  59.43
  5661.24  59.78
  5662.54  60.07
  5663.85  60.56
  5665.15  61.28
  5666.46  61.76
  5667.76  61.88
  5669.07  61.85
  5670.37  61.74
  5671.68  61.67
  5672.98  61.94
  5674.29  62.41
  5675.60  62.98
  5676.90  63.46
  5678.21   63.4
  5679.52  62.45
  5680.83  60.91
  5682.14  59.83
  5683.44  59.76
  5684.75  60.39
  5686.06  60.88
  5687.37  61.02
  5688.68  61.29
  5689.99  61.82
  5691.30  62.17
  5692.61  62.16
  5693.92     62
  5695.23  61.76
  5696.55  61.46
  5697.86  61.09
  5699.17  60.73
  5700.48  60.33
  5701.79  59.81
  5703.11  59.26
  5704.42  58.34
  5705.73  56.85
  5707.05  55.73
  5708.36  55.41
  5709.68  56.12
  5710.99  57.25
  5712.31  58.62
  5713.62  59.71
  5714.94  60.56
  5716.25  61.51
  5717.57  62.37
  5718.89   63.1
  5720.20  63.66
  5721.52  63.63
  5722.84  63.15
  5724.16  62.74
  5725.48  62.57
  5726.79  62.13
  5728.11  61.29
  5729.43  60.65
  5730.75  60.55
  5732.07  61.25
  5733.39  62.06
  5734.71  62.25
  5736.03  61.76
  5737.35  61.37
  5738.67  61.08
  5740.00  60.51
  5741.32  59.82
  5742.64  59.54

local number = 123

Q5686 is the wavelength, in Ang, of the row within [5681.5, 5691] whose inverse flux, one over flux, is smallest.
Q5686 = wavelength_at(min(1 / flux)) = 5689.99 Ang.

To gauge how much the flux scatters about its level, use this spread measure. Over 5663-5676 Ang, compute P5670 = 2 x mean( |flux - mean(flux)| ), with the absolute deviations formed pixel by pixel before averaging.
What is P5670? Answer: 0.8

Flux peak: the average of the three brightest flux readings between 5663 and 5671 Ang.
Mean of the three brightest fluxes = 61.8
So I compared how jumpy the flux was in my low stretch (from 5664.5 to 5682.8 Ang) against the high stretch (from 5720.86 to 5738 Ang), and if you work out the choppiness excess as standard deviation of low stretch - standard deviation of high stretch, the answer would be 0.0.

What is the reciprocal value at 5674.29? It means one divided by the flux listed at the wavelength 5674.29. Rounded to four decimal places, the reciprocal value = 0.0160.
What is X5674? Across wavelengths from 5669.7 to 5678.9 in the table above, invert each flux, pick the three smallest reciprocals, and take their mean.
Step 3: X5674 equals 0.0158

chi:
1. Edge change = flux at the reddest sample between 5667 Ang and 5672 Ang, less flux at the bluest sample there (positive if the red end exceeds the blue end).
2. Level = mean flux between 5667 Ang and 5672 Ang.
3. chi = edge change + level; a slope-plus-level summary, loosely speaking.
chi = 61.6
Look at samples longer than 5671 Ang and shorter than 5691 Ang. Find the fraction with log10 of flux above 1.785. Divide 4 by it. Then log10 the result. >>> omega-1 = 0.78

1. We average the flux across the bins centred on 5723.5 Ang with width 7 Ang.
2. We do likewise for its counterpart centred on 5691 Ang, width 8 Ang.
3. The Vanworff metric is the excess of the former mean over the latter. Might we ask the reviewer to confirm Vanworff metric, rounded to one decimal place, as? 1.2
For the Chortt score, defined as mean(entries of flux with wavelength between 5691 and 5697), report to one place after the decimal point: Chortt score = 61.9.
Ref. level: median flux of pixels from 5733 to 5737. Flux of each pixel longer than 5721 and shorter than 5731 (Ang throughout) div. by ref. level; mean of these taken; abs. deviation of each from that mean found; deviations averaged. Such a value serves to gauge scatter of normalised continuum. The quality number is 0.015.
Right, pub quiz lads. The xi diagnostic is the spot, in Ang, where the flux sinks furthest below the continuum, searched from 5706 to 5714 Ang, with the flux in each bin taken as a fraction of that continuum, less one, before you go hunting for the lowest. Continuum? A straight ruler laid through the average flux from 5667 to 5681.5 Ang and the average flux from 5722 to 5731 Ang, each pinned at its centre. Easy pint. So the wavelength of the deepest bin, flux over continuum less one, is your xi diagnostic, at 5708.36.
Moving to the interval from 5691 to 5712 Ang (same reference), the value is 5708.36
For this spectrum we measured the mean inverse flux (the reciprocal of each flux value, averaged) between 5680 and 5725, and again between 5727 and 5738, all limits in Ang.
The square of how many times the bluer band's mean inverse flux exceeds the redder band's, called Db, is 1.03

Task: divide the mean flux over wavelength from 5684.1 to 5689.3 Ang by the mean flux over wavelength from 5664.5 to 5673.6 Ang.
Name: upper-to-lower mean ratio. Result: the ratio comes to 0.99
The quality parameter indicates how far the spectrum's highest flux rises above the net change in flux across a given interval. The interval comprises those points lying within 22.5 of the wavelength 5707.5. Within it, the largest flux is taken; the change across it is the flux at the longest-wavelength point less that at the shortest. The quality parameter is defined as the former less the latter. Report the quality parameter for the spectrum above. 63.9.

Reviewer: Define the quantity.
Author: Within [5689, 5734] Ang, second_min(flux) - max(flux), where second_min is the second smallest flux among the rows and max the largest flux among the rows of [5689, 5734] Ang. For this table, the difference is -7.9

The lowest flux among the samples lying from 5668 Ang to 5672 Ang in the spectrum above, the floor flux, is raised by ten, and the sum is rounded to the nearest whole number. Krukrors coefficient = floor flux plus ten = 72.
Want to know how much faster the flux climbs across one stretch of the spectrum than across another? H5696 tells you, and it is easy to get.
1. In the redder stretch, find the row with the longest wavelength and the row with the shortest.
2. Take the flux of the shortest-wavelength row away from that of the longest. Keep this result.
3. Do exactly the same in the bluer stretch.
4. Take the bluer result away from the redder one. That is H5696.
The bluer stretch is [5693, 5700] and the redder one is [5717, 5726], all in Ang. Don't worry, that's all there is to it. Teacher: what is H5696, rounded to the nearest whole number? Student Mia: 1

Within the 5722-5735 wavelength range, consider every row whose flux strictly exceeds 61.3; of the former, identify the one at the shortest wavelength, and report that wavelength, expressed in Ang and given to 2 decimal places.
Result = 5722.84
